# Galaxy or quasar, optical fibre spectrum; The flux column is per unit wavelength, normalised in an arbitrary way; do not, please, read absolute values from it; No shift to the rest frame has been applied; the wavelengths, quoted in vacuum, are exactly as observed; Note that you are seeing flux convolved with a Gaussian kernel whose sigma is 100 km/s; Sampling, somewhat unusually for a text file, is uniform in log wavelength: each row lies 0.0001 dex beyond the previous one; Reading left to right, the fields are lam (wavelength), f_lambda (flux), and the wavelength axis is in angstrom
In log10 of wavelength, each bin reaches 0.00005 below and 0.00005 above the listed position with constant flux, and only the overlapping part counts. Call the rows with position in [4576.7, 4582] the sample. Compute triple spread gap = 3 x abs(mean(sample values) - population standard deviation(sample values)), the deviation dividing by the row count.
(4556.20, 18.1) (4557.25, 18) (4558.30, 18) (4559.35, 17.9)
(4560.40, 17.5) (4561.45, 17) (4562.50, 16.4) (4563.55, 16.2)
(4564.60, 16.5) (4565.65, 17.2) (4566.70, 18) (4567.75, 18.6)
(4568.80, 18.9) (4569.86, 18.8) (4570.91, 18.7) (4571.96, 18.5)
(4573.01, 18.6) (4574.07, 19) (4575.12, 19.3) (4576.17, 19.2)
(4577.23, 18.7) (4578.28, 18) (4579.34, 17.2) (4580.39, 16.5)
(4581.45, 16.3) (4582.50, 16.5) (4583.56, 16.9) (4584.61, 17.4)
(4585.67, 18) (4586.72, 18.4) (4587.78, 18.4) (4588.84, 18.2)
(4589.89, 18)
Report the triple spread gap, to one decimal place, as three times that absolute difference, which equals 49.3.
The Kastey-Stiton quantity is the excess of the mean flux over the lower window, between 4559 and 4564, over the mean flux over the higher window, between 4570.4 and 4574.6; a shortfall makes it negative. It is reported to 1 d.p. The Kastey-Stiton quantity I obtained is -1.7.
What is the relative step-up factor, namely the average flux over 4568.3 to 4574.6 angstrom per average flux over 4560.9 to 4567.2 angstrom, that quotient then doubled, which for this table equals 2.22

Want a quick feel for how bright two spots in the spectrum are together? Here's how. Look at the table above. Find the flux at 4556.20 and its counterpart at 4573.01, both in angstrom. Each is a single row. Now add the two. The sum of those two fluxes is 36.7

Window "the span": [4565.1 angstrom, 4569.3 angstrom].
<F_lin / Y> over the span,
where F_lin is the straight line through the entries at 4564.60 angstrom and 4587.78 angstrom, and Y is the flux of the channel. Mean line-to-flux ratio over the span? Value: 0.92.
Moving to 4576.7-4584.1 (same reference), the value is 1.04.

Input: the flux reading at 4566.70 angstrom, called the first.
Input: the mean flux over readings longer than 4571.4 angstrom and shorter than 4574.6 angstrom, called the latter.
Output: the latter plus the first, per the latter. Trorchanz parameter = 1.96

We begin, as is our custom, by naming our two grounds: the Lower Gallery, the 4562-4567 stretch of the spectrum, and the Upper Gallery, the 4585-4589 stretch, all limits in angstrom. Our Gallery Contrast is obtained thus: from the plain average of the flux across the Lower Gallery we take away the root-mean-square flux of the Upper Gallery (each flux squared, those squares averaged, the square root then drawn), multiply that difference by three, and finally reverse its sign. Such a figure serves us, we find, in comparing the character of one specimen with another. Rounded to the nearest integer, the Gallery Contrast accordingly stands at 4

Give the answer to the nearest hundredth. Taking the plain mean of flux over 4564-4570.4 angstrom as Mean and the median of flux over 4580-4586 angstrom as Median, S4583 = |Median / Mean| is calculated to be 0.93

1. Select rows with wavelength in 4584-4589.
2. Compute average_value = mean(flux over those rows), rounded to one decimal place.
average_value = 18.1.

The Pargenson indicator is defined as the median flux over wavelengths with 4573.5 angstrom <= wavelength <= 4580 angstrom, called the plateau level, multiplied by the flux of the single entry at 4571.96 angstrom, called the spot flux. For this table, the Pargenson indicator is 349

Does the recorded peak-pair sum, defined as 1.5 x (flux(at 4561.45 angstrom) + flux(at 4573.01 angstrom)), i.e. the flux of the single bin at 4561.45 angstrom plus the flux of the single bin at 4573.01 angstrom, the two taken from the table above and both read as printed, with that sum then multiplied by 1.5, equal 53.4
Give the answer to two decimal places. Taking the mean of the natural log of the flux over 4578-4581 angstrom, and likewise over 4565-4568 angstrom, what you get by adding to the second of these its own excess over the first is 2.93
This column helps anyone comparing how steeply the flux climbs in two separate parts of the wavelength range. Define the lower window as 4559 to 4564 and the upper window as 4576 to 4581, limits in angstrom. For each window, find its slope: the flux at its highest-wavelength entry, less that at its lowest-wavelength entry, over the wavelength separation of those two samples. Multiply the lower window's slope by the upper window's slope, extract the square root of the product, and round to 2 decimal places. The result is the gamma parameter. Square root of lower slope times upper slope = 0.51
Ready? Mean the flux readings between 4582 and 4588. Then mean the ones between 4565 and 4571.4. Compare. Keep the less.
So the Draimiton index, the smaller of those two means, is 17.6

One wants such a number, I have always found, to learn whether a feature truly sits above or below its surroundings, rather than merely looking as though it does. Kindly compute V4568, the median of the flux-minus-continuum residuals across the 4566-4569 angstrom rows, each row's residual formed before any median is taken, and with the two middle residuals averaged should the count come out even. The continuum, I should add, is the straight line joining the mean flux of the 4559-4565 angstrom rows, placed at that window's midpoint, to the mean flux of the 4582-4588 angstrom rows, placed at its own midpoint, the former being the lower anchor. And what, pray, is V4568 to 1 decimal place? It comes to 1.5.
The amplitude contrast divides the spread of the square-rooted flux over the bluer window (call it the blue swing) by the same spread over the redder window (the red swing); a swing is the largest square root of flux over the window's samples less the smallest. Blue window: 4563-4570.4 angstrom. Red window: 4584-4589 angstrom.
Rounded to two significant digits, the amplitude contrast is 2.7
